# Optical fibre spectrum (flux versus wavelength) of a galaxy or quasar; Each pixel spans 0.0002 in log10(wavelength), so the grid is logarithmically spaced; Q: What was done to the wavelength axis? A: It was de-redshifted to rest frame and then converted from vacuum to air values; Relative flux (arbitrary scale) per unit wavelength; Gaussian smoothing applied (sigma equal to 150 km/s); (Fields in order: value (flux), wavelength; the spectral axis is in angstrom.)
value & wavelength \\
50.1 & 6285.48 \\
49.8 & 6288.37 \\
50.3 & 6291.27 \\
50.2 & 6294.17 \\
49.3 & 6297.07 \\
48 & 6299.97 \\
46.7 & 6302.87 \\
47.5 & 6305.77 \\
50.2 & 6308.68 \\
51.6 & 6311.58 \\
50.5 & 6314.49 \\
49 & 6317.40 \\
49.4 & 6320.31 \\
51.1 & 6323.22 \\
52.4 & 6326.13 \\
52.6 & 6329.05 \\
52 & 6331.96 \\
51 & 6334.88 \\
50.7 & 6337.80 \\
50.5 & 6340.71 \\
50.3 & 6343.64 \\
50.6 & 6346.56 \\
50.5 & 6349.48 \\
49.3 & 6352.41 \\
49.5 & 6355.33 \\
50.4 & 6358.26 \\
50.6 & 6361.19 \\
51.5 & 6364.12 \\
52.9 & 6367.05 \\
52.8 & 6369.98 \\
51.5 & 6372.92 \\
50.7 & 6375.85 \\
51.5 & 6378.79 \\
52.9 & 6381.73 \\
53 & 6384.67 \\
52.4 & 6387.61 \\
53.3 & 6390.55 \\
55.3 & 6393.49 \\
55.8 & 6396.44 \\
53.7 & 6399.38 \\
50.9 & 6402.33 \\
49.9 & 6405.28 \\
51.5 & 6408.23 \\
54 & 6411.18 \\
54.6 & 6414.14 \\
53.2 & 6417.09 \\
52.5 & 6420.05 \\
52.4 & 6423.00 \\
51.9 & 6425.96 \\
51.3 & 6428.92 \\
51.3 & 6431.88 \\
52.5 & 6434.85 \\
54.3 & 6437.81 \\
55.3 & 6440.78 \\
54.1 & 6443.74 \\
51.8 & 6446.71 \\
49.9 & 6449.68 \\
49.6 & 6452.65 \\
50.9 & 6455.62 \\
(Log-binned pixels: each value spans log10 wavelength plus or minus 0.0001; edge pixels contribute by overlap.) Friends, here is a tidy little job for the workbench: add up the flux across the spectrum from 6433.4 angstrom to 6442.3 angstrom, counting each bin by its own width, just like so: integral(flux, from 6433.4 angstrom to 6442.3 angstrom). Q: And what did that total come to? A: 481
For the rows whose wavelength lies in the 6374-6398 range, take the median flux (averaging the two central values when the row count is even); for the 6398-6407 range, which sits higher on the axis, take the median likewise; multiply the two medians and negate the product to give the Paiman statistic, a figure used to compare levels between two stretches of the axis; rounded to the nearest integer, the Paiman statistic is -2695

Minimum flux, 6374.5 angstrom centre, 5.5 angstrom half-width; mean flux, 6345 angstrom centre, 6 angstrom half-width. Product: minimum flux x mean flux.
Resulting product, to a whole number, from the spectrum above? 2559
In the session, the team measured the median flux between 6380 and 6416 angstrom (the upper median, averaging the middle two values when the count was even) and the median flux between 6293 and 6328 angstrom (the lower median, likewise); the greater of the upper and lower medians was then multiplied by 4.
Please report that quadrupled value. 213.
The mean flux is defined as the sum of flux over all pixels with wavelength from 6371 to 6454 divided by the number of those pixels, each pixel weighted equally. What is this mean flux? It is 52.5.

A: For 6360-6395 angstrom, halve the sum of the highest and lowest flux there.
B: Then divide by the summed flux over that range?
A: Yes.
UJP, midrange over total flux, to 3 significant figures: 0.0843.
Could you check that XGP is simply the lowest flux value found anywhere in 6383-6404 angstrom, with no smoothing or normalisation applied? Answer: 50.9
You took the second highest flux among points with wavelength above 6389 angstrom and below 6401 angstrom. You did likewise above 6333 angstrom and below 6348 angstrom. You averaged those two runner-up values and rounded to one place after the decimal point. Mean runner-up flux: 53.0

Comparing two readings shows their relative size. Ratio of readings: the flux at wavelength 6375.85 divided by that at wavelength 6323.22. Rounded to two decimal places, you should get 0.99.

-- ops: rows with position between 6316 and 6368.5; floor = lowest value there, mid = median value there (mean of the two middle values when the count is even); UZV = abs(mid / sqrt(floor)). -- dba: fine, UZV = 7.23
